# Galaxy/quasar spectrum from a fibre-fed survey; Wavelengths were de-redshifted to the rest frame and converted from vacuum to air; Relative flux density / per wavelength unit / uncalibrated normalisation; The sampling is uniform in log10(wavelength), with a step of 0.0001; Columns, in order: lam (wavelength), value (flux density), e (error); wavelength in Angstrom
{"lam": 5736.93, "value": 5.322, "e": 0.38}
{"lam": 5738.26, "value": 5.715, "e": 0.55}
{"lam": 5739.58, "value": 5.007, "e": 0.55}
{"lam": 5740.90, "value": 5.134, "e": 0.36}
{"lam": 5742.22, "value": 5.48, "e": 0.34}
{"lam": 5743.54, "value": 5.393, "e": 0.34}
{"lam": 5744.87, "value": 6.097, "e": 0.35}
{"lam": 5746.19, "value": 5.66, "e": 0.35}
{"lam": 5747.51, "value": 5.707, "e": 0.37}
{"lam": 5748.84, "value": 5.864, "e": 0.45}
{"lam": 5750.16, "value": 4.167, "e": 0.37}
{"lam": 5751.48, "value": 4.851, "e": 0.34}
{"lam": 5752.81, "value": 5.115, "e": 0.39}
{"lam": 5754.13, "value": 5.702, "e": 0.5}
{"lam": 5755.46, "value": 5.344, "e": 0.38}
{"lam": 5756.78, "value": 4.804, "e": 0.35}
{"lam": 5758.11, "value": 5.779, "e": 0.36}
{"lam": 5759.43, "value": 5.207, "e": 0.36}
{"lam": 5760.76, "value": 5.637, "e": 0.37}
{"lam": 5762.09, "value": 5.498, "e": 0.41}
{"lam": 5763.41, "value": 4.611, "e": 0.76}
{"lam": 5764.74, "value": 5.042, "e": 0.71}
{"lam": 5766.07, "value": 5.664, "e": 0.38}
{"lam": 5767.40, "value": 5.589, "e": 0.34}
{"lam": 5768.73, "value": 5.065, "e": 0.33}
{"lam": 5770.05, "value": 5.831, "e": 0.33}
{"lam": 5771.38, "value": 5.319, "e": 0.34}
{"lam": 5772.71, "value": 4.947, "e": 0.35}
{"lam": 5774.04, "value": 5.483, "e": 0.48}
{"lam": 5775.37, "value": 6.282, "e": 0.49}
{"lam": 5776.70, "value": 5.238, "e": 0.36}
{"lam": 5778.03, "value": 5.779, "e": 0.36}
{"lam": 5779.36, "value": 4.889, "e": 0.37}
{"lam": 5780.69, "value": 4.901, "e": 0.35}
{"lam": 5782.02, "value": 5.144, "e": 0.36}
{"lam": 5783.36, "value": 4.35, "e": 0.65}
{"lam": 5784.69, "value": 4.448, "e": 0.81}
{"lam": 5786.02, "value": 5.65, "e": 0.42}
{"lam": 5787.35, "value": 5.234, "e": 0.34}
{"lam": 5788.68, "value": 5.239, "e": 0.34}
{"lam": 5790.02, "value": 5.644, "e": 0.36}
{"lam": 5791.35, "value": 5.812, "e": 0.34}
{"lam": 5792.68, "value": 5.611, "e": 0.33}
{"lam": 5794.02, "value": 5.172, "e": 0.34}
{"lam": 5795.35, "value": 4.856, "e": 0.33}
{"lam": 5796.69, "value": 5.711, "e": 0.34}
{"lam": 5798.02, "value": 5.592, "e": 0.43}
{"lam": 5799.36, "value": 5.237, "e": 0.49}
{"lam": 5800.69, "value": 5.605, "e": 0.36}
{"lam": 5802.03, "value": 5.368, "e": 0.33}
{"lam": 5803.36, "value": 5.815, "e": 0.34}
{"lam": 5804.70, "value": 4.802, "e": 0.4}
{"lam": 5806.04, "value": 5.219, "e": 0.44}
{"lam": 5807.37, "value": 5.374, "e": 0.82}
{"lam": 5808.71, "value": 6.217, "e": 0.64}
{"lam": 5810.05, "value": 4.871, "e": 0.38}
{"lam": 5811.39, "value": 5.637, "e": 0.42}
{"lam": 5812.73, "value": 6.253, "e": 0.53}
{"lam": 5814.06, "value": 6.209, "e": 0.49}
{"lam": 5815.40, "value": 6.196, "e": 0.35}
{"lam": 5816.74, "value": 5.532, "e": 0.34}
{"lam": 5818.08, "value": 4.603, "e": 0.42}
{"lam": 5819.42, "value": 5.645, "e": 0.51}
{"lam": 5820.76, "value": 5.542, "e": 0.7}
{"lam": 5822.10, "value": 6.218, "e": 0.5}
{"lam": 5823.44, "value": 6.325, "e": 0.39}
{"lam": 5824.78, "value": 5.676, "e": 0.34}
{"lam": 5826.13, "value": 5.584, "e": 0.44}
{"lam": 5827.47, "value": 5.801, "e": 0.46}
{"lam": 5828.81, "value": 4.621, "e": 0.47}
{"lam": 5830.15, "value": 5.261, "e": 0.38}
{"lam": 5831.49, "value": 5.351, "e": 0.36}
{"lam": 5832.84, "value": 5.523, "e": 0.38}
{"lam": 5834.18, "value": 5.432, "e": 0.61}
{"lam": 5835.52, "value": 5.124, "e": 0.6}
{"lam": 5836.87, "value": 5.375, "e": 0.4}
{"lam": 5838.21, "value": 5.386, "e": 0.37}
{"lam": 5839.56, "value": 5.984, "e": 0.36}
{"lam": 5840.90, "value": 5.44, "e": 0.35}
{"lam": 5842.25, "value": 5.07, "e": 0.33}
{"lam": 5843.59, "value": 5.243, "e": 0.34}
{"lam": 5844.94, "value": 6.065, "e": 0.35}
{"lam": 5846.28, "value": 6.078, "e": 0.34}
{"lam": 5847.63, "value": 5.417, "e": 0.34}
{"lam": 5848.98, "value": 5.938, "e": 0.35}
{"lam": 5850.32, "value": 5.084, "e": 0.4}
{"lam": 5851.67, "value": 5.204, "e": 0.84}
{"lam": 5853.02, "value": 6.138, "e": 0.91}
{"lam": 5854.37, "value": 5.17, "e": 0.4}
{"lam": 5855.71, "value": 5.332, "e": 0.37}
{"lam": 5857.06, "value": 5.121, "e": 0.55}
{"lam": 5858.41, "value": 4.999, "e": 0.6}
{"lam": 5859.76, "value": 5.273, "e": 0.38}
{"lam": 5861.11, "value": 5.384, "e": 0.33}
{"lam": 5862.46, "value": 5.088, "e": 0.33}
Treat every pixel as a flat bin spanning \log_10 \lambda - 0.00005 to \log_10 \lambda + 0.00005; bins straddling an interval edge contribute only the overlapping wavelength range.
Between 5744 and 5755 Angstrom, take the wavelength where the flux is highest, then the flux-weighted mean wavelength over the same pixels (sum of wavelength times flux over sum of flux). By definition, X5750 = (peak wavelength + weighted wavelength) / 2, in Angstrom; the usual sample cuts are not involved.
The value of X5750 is 5747.1 Angstrom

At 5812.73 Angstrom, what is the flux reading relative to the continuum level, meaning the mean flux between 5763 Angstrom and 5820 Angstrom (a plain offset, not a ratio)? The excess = 0.86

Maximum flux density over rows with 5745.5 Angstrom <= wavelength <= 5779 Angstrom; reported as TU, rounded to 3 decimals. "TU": 6.282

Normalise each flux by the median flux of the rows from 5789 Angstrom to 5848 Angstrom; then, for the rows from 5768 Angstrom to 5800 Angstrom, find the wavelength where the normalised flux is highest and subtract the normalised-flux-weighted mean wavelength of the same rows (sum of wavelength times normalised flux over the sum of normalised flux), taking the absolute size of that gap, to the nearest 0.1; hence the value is 8.7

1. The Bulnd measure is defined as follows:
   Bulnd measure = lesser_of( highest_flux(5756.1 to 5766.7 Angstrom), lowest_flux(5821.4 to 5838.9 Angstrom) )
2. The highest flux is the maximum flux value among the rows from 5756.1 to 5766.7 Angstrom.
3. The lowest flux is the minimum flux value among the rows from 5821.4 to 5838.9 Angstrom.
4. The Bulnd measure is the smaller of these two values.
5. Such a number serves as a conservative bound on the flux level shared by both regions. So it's 4.62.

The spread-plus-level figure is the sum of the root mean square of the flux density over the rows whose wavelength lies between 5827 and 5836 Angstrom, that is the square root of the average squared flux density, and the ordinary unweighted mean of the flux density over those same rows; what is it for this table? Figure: 10.6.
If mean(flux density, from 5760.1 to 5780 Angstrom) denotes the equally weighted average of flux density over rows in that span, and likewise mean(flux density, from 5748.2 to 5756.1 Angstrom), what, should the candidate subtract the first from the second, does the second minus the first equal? -0.22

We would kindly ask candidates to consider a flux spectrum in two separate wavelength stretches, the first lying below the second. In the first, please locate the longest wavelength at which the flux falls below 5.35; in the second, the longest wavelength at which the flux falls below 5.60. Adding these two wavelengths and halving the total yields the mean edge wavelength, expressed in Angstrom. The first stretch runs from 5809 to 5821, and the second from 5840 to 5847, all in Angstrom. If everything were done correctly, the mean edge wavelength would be 5830.8 Angstrom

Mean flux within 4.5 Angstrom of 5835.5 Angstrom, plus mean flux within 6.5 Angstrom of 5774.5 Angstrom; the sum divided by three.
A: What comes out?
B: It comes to 3.61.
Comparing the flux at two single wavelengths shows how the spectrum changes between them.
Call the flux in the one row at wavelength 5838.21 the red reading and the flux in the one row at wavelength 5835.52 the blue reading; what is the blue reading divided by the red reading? 0.95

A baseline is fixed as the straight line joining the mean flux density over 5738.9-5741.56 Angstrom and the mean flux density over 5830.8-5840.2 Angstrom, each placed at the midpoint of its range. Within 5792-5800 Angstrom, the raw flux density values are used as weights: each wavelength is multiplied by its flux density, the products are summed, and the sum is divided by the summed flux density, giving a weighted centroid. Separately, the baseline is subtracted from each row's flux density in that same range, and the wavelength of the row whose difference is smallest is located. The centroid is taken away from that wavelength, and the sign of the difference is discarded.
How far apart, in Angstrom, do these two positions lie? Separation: 0.7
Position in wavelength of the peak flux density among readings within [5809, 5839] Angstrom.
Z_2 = 5823.44 Angstrom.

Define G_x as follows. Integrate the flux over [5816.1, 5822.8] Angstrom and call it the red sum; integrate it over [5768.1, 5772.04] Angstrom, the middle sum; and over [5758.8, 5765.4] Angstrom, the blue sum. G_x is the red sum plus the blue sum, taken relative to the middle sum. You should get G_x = 3.3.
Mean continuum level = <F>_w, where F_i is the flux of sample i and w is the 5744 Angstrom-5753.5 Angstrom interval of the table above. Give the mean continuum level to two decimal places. 5.35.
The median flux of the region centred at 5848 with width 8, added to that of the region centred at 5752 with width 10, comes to 10.91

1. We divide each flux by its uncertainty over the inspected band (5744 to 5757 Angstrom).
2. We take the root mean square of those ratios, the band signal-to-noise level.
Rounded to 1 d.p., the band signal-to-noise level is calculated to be 14.1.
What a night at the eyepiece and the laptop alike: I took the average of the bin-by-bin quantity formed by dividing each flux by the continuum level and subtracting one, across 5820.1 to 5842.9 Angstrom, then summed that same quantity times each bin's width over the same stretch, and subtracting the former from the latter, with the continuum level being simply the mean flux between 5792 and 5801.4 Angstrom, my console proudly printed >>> 0.5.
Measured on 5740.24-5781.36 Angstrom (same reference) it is -0.3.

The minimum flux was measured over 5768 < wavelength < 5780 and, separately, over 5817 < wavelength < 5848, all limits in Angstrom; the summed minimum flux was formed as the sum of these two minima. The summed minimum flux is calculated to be 9.5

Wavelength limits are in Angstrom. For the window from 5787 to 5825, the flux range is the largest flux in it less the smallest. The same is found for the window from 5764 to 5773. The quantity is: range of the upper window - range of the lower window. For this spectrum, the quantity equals 0.8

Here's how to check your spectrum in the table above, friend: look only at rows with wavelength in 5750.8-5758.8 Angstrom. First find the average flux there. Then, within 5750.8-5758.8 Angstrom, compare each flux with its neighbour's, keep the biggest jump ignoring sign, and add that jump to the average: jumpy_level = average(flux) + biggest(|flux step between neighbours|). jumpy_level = 6.2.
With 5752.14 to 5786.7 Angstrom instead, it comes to 6.5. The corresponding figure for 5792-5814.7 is 6.8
